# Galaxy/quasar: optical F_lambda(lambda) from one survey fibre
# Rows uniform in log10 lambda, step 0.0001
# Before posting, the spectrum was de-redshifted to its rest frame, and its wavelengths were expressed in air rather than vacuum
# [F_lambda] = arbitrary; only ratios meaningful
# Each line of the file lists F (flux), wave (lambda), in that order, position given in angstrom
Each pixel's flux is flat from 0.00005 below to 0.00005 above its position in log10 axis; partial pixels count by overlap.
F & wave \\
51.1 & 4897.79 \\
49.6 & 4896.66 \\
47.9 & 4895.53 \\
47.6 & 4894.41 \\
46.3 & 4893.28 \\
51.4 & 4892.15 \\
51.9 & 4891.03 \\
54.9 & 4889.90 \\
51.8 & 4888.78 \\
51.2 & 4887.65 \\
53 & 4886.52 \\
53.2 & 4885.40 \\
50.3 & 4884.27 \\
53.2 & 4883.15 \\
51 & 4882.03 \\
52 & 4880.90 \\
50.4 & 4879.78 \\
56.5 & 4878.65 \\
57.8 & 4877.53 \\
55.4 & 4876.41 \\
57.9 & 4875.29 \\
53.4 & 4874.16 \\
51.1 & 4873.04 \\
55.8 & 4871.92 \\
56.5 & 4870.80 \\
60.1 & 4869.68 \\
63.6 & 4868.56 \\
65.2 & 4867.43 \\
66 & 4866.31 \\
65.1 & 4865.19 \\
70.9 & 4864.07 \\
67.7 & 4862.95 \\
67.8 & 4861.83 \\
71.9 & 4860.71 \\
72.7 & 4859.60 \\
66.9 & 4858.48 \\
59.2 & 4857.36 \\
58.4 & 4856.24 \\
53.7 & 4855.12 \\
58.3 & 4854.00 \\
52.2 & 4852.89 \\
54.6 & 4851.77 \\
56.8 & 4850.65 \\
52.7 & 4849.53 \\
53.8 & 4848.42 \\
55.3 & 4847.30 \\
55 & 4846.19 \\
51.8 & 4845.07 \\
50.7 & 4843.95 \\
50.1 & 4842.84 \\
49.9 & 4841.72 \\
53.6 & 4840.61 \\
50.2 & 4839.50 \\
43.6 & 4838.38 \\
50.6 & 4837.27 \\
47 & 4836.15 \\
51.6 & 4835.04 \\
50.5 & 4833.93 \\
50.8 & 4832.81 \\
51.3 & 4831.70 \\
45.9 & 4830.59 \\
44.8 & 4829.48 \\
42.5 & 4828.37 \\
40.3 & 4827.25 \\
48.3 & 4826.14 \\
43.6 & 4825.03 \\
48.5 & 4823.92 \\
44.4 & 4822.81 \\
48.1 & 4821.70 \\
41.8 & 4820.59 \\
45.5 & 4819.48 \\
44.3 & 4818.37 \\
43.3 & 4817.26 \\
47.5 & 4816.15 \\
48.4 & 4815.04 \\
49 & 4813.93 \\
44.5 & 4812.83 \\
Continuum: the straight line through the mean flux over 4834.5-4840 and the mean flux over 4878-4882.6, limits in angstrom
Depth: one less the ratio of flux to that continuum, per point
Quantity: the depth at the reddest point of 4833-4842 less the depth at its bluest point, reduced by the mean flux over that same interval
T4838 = -49.6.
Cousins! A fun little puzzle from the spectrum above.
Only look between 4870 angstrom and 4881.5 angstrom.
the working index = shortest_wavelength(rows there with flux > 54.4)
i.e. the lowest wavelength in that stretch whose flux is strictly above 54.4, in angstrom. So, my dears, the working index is 4870.80 angstrom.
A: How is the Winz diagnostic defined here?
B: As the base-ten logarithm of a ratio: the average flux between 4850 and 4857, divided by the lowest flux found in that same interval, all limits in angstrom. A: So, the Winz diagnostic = 0.028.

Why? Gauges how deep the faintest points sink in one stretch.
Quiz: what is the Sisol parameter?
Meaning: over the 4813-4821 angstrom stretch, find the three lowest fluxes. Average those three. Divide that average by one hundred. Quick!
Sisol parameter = 0.43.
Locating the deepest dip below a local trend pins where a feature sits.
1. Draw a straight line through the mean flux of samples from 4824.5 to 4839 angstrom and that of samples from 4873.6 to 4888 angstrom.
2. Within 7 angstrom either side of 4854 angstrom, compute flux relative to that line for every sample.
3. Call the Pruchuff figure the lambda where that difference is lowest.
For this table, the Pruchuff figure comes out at 4852.89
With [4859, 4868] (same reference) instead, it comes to 4867.43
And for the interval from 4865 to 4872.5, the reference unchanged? 4871.92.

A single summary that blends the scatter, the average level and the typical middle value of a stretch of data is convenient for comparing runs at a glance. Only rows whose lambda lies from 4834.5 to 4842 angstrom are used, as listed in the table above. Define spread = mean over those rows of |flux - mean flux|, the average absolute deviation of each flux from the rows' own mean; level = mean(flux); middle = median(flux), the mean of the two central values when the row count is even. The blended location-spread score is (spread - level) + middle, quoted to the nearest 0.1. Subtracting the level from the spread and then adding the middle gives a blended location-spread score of 3.1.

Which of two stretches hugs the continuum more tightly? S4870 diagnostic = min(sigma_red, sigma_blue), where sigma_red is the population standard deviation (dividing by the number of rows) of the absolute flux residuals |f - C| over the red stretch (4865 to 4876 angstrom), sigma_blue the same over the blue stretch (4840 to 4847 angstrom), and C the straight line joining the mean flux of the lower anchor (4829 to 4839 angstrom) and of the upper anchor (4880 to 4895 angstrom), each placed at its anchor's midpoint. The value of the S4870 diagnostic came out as 1.8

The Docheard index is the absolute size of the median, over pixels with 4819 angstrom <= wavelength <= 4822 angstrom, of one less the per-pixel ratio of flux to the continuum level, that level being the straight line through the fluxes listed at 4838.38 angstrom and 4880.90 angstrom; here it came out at 0.14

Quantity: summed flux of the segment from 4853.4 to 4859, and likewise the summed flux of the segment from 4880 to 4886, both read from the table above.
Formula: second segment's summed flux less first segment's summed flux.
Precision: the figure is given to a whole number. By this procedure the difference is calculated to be -37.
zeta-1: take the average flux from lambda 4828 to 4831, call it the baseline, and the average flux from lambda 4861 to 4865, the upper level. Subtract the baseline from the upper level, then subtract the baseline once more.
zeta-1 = -20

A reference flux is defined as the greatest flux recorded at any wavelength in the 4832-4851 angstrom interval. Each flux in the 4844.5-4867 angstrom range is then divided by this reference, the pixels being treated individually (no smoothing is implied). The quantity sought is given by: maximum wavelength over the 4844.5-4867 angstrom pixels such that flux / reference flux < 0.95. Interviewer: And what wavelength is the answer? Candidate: 4855.12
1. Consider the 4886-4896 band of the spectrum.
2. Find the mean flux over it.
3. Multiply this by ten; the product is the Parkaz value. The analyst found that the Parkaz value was 507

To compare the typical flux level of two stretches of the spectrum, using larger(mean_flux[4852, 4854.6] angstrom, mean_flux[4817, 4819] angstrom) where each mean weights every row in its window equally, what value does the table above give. 55.2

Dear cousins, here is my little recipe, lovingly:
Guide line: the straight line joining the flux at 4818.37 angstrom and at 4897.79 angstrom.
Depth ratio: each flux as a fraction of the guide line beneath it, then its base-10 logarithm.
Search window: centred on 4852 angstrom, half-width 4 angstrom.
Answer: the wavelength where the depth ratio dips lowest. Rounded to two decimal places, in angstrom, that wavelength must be 4852.89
